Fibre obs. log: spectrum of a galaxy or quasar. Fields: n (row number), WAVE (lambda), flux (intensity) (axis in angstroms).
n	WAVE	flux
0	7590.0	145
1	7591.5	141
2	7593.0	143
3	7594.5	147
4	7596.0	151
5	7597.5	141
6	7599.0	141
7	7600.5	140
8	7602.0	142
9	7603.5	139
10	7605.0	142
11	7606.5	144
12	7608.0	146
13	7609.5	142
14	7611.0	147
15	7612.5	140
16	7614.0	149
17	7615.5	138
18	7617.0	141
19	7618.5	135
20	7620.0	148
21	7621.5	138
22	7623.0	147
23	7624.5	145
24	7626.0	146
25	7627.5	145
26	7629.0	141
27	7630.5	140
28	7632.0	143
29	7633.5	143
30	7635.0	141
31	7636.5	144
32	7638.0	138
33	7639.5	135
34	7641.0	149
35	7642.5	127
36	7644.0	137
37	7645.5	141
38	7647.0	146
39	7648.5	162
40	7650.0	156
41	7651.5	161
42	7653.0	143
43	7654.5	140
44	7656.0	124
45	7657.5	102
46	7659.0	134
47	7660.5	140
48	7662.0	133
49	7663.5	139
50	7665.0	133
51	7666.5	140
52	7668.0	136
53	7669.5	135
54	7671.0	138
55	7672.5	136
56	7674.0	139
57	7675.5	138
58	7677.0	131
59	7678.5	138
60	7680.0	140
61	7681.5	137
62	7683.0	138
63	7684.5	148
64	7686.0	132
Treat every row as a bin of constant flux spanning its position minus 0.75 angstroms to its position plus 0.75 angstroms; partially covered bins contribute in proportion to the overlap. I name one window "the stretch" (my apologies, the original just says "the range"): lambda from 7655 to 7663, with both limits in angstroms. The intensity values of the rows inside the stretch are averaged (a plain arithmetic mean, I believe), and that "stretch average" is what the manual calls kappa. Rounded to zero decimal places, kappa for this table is 127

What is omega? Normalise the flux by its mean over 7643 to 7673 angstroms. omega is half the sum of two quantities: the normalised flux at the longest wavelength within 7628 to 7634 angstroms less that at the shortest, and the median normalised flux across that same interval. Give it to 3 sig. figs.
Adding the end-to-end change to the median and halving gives 0.519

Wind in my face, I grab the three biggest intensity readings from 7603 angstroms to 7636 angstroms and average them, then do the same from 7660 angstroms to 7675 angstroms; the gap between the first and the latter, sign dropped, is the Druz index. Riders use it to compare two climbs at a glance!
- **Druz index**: 8.3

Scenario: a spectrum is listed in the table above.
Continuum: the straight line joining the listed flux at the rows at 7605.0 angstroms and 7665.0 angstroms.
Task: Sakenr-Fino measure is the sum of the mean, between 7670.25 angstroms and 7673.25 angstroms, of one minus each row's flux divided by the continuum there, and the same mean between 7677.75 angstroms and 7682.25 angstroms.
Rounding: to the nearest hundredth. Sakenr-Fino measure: -0.10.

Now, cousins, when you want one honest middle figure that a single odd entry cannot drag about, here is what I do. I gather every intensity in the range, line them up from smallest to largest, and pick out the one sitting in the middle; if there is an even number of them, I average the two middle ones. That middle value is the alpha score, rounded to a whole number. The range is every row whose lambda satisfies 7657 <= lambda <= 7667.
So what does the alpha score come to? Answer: 134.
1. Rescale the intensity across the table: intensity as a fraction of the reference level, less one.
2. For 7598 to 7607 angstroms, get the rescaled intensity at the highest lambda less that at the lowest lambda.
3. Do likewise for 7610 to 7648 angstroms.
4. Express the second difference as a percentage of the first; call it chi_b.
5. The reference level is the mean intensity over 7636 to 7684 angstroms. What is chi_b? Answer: -33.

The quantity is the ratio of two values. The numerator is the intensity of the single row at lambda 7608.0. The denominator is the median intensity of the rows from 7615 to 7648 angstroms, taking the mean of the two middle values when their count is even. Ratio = 1.04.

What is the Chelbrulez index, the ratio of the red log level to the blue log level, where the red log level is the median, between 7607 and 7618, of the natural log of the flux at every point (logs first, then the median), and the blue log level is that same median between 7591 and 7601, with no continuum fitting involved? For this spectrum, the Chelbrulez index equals 1.00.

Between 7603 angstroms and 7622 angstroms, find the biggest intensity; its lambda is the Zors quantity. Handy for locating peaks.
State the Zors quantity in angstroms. 7614.0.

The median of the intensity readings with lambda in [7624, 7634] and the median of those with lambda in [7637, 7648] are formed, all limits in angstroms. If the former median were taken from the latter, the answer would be -5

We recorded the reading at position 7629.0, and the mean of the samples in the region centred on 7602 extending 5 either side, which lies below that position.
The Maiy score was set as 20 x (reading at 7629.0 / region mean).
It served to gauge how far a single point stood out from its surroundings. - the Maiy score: 20.0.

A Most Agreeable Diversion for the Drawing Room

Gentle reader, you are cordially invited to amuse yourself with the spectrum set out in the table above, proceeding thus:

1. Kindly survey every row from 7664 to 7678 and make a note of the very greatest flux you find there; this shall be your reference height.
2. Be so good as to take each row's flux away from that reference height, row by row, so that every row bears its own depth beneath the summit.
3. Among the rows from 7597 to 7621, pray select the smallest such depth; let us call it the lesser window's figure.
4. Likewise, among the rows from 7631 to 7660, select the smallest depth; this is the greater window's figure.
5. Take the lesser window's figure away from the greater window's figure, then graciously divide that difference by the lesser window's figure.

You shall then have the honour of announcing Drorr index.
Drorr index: 1.4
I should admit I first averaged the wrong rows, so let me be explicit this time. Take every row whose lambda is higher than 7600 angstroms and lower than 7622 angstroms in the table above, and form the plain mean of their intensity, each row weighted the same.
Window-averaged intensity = 142.1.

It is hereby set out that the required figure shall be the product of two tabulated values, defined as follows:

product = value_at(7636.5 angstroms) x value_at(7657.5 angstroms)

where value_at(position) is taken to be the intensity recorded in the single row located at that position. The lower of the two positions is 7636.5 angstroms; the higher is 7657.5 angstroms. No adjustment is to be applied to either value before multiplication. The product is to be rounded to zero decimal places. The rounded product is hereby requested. 14688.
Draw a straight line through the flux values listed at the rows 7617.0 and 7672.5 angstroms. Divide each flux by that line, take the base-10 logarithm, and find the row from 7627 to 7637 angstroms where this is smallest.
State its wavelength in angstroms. 7630.5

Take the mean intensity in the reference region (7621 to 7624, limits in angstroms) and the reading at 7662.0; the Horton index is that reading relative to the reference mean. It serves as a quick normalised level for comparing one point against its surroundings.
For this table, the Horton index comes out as 0.93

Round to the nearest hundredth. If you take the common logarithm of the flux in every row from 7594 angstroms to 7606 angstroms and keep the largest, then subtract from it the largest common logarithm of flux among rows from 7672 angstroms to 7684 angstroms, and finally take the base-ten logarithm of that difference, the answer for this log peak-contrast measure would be -1.48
